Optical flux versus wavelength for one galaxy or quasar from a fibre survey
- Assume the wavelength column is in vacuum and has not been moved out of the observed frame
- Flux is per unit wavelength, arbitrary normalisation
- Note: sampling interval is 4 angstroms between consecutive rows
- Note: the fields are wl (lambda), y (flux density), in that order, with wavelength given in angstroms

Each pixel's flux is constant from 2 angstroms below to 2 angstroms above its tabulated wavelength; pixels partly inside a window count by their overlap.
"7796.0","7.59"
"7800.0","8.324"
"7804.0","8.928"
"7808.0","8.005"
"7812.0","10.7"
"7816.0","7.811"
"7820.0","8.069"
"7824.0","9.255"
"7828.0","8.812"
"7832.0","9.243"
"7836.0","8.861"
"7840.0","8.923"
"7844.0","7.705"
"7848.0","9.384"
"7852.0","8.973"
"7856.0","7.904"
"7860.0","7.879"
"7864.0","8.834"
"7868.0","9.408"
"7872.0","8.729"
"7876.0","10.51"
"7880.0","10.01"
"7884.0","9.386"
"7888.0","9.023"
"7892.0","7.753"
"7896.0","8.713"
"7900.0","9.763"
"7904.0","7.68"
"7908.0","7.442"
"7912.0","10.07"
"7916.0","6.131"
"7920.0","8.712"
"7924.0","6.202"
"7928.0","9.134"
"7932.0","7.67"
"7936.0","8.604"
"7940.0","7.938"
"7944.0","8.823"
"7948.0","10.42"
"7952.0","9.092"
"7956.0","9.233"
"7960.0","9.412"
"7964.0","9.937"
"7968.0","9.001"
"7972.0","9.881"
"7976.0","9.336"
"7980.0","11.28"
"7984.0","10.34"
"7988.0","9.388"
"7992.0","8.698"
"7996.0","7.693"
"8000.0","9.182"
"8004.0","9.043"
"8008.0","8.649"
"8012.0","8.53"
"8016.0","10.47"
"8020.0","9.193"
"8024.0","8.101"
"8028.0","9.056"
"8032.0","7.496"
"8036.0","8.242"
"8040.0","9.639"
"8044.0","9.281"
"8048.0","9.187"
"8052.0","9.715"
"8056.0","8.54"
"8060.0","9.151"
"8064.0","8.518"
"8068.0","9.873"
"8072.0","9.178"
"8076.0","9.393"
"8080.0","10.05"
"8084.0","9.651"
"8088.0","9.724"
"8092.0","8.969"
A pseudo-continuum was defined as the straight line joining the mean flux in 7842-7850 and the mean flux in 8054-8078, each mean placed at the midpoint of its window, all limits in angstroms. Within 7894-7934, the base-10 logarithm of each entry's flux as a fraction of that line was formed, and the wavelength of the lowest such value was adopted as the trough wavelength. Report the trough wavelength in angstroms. 7916.0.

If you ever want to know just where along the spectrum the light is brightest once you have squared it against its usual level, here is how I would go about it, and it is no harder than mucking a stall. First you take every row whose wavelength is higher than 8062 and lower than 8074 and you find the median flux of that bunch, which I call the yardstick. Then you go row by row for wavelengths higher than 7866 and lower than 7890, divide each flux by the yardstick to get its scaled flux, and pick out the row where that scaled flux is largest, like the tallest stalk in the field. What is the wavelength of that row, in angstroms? 7876.0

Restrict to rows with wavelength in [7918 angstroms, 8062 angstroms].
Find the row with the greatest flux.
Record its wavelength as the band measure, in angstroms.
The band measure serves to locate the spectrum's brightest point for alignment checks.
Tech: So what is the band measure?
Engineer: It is 7980.0 angstroms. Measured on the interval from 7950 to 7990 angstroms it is 7980.0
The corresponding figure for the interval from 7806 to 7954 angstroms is 7812.0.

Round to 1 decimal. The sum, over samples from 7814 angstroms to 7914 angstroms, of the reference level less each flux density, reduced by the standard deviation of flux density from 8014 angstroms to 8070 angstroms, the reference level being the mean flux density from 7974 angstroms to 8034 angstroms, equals 6.5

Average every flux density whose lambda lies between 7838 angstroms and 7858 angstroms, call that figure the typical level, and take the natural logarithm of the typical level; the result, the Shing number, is 2.15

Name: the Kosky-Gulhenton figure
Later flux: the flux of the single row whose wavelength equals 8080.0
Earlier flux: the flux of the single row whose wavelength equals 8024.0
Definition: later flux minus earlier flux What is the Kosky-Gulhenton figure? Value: 1.9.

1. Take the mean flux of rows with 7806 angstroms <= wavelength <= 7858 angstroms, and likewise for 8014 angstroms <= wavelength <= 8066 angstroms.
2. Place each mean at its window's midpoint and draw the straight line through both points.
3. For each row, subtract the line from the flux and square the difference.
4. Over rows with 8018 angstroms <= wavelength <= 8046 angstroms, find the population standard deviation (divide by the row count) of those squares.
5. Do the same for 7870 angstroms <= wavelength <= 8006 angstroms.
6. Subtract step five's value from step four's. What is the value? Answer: -1.2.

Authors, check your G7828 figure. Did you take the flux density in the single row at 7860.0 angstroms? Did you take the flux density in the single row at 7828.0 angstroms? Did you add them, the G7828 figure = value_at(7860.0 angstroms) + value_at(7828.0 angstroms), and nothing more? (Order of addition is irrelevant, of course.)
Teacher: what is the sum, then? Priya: 16.7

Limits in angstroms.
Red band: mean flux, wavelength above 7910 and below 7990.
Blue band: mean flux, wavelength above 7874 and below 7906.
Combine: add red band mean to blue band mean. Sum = 18.1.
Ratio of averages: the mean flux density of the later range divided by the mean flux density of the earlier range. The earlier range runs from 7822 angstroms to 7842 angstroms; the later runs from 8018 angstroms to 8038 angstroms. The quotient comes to 0.93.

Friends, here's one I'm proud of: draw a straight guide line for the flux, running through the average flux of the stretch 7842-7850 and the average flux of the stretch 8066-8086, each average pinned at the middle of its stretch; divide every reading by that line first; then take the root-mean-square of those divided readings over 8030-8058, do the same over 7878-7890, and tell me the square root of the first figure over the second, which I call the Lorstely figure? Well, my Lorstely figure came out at 0.93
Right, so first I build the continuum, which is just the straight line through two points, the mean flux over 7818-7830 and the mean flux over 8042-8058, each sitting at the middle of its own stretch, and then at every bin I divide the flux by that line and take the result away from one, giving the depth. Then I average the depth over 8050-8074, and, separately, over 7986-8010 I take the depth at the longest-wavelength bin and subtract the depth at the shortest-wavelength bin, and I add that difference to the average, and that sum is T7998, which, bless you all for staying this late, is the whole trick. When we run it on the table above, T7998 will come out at 0.09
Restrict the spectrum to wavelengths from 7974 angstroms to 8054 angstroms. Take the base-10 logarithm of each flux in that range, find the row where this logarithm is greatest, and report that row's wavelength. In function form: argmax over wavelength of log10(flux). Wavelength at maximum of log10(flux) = 7980.0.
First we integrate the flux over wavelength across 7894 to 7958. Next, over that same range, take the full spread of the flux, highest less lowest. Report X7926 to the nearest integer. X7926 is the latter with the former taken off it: -538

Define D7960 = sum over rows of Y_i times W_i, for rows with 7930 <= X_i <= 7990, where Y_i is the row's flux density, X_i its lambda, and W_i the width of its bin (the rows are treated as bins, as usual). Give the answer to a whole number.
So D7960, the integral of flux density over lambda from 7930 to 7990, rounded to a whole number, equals 561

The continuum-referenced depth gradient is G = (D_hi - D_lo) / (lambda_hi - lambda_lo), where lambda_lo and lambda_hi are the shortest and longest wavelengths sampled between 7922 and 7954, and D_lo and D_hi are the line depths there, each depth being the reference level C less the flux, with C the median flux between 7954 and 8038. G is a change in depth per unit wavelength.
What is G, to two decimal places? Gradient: -0.10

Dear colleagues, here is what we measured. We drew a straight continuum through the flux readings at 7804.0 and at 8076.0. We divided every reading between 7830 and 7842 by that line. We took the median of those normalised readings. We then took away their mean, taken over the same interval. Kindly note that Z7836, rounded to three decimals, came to -0.010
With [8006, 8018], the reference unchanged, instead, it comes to -0.060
